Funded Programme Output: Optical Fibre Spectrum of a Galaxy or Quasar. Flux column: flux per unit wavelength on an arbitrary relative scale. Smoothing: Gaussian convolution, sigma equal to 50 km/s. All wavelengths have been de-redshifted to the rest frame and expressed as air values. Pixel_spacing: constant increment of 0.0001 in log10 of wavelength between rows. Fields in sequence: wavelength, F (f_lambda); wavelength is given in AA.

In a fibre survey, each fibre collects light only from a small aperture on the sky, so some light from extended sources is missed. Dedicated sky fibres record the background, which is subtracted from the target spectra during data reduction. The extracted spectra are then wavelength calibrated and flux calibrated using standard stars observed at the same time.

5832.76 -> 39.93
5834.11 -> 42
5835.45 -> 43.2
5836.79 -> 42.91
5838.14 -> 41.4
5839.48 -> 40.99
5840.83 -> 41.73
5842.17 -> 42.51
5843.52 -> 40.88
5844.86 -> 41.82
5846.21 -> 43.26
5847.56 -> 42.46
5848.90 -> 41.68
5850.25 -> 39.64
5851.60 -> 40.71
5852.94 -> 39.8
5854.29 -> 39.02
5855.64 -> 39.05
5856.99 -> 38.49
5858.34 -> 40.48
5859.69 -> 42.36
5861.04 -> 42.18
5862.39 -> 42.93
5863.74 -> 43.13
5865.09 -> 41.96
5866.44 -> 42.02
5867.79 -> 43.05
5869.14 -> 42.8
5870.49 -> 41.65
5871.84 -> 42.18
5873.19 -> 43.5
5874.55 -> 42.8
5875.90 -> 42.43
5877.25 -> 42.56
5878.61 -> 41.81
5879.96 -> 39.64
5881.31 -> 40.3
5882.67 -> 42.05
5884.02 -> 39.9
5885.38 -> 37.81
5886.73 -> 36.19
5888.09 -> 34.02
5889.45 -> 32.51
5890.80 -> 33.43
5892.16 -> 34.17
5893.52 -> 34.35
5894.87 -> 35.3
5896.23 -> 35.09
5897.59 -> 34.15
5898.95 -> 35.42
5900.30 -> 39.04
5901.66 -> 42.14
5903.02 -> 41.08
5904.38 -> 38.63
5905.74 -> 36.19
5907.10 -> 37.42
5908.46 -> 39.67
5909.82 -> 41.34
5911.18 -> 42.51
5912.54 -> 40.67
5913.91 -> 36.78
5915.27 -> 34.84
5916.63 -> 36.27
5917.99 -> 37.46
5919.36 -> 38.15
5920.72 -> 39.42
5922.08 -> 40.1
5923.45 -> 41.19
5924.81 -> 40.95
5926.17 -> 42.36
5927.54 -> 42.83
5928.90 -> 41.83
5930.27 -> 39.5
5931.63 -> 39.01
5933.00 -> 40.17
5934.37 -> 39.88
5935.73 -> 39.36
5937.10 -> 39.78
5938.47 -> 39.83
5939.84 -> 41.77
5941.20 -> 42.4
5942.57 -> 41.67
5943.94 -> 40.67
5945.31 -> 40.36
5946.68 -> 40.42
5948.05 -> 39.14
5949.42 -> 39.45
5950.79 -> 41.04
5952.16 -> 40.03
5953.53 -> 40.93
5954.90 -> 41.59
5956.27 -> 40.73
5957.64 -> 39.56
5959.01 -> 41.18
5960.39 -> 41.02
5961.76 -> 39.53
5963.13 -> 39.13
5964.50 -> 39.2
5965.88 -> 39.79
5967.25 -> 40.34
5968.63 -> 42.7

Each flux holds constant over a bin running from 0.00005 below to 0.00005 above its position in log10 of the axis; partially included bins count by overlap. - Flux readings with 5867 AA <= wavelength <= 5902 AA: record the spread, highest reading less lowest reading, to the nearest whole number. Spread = 11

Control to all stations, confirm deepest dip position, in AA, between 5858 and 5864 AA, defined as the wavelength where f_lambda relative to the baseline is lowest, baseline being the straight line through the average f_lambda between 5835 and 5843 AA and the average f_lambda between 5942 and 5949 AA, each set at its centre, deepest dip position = 5858.34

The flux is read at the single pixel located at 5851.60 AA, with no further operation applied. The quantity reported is 40.71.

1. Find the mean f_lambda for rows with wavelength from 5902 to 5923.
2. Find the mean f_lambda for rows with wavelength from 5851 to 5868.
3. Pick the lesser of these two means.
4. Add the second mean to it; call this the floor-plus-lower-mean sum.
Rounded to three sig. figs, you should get 79.9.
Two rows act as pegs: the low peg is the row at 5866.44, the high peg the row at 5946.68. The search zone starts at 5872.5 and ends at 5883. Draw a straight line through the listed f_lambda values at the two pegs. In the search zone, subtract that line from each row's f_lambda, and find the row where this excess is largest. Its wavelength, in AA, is 5873.19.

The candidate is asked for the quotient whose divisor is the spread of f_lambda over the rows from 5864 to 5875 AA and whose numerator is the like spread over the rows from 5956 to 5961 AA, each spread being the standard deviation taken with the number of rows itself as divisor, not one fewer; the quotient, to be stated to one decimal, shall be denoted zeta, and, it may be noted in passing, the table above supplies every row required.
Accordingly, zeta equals 1.1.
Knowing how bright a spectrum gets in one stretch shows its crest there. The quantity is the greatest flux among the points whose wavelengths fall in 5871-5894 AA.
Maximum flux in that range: 43.5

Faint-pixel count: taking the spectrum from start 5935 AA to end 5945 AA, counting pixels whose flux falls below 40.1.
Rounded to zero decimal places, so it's 3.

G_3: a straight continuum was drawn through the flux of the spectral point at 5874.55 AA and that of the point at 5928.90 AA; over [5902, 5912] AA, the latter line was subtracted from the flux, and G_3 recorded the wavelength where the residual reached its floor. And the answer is 5905.74 AA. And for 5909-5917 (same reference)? 5915.27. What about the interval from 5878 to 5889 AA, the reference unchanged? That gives 5888.09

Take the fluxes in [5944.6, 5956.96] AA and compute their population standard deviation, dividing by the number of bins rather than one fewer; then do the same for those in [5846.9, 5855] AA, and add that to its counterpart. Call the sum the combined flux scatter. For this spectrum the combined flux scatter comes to 1.9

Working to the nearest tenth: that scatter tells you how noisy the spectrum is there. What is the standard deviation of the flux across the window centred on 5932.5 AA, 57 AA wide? 1.8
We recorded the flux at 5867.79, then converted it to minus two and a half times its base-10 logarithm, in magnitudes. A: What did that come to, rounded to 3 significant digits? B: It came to -4.08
